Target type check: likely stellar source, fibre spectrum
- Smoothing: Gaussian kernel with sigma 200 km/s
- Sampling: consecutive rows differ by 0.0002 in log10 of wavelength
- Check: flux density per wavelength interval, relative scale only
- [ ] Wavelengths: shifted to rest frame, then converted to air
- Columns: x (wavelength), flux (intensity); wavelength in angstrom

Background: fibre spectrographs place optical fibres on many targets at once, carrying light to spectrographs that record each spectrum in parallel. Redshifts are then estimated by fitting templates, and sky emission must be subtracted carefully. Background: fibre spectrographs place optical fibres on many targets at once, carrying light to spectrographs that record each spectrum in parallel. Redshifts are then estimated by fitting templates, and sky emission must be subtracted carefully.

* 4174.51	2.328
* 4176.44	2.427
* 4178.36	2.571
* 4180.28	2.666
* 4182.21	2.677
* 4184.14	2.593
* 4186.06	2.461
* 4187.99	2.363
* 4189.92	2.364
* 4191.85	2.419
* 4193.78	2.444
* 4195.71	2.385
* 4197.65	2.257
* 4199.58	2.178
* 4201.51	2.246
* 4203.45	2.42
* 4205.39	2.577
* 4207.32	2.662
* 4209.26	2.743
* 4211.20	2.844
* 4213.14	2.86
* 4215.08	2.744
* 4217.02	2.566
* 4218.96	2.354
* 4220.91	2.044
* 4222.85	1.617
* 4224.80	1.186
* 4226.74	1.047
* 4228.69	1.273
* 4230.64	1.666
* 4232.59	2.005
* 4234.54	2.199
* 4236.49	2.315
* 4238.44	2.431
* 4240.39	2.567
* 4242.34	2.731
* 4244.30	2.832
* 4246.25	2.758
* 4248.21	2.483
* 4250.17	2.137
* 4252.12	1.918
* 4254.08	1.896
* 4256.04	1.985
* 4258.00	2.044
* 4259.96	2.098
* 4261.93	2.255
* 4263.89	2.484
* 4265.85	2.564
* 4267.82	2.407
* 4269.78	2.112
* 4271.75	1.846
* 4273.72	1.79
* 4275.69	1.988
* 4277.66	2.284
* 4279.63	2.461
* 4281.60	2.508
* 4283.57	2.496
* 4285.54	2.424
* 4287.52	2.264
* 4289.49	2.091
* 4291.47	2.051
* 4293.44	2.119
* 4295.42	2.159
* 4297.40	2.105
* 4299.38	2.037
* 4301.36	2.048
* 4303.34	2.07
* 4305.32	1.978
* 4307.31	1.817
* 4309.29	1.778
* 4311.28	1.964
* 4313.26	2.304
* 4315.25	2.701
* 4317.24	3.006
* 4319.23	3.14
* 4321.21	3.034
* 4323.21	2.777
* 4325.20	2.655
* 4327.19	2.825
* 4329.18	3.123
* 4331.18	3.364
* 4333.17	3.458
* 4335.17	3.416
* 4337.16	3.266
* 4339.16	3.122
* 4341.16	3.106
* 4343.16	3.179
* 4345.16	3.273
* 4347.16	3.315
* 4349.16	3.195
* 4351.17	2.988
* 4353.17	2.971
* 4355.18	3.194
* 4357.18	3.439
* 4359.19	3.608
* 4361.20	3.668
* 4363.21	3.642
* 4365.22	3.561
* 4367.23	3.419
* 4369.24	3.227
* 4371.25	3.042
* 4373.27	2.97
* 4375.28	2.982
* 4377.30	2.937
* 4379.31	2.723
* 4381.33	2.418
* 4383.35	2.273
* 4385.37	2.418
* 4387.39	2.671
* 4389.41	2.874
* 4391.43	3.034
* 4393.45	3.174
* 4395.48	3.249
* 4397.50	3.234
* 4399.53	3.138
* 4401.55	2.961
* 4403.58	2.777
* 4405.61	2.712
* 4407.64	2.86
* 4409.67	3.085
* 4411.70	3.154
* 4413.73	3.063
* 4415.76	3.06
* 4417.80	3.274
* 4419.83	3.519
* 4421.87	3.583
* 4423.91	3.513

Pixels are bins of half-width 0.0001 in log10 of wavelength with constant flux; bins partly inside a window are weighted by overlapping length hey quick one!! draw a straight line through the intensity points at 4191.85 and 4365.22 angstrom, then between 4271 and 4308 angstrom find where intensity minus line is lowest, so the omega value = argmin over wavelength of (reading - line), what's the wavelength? 4307.31 angstrom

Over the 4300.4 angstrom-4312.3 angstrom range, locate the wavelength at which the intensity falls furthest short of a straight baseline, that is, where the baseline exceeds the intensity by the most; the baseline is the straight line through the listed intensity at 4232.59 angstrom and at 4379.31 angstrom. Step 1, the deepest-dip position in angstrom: 4309.29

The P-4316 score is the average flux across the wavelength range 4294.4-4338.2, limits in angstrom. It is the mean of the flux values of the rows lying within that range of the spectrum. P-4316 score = 2.6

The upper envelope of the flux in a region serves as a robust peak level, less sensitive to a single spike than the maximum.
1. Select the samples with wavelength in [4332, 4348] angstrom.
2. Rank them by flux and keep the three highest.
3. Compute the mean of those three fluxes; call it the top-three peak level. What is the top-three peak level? 3.4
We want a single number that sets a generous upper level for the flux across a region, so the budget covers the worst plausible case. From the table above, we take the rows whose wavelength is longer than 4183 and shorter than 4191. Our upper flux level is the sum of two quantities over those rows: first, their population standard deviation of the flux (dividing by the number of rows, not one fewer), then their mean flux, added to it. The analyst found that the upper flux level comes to 2.54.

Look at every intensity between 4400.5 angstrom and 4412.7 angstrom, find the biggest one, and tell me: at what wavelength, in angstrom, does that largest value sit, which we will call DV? 4411.70 angstrom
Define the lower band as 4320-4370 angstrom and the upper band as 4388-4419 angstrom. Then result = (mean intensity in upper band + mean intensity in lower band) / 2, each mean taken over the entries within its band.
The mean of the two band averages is 3.14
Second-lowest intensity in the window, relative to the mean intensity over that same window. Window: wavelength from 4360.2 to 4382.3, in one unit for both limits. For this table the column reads 0.866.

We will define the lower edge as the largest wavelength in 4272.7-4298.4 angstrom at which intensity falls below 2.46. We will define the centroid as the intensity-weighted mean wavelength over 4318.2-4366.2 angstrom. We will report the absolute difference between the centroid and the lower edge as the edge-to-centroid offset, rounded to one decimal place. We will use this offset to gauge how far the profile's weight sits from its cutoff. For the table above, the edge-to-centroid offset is 45.5 angstrom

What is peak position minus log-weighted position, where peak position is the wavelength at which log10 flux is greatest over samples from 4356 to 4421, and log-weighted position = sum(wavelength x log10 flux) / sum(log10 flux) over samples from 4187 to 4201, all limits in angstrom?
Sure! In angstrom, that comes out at 167.5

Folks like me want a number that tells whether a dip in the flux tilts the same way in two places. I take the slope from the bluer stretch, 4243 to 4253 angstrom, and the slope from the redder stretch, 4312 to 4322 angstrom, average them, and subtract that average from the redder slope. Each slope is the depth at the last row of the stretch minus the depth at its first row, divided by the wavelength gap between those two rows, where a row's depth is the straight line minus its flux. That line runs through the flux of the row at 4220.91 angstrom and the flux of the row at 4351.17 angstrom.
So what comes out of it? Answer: -0.10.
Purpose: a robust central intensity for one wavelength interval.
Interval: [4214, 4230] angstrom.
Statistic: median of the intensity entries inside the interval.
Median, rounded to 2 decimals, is 1.83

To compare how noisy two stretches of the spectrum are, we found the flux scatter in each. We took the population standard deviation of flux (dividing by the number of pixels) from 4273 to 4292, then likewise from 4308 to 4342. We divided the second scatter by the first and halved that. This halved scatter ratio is 1.0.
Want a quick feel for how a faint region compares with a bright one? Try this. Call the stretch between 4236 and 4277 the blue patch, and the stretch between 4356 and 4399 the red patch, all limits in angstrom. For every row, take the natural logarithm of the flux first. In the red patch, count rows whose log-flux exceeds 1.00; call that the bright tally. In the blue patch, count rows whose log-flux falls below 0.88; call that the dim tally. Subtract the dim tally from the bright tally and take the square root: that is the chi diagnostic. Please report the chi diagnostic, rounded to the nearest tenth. 2.0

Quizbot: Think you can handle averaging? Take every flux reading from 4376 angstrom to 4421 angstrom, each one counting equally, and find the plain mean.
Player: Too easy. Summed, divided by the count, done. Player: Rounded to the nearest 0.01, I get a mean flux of 2.94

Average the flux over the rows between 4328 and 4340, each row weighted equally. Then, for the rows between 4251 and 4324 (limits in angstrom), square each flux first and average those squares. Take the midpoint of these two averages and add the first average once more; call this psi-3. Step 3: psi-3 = 7.5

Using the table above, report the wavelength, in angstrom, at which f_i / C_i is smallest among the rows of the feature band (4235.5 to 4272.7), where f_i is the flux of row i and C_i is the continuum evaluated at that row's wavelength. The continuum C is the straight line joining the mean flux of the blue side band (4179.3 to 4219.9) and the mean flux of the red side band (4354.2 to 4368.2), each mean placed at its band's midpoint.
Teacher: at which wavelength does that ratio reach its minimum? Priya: 4271.75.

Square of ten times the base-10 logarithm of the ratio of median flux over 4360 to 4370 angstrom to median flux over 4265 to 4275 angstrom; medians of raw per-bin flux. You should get 5.1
